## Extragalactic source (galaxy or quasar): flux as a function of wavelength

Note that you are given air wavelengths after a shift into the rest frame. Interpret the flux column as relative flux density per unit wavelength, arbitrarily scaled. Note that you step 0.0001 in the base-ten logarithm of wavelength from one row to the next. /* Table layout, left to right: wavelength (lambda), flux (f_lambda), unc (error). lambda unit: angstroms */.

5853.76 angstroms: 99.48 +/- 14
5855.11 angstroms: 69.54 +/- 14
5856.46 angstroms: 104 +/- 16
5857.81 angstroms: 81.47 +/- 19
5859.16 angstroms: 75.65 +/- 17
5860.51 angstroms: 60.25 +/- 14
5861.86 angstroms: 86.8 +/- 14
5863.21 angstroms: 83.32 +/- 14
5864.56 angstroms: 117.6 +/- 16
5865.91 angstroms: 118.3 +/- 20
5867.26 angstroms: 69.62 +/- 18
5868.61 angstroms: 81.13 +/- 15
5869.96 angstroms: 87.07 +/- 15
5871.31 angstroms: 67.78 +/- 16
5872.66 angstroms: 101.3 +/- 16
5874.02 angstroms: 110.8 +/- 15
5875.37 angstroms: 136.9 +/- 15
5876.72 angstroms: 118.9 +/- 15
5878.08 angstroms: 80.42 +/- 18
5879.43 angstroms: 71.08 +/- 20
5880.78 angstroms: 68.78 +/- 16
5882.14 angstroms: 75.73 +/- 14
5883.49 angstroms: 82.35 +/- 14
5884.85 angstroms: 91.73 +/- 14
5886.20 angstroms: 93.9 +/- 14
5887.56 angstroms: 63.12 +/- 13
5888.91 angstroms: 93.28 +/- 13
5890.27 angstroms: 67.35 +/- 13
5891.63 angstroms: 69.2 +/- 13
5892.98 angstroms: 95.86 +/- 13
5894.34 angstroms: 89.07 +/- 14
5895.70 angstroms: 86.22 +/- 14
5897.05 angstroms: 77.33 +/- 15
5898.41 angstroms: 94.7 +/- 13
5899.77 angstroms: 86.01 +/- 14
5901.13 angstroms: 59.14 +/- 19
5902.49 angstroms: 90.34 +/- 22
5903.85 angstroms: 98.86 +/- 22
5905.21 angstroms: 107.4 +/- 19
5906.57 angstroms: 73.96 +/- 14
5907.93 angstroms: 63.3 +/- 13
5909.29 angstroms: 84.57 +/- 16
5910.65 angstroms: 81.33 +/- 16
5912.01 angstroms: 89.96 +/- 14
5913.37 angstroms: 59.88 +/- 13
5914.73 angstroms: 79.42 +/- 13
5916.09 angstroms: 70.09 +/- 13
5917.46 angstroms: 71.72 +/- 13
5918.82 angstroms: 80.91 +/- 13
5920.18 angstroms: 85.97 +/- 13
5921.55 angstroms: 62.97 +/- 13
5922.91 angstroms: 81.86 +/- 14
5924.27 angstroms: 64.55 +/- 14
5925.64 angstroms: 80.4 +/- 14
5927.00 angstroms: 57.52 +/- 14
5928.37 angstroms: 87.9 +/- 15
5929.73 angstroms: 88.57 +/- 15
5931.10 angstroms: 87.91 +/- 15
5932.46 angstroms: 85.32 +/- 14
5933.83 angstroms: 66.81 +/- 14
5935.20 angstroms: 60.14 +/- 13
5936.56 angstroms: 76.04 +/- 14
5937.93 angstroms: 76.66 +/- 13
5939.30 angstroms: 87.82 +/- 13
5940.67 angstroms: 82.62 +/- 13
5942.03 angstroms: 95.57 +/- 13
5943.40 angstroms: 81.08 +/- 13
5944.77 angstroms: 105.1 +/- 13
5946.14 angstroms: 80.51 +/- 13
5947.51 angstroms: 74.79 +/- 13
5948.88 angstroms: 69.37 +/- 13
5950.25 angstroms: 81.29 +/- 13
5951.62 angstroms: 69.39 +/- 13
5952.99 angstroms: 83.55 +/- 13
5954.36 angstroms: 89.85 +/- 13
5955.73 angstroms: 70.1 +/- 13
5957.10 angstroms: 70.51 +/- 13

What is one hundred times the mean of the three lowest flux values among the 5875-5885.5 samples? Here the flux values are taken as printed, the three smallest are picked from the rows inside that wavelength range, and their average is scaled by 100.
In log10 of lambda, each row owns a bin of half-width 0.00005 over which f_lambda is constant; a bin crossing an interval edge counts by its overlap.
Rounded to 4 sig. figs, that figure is 7186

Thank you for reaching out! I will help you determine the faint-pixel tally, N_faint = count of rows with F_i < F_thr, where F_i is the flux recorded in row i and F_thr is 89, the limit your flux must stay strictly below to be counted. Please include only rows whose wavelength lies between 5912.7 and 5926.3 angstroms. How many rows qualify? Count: 10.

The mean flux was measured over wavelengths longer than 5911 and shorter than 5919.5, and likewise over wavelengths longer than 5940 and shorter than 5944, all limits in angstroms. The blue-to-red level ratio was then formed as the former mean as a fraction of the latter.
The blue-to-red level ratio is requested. 0.87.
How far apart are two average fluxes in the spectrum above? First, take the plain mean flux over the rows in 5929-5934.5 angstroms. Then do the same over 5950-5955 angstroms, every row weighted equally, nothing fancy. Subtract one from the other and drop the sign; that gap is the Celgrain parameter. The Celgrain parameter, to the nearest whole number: 1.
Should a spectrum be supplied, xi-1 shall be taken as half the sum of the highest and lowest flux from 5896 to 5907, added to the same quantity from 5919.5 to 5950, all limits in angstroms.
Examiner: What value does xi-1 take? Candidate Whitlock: 165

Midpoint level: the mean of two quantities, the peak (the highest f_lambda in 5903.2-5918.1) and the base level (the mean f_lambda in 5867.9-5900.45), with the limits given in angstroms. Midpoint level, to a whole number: 97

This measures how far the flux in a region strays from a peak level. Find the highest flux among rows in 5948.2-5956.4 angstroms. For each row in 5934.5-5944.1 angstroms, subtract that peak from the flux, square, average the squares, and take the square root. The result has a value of 14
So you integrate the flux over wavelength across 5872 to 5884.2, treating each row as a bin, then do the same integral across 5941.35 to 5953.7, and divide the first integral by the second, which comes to 1.13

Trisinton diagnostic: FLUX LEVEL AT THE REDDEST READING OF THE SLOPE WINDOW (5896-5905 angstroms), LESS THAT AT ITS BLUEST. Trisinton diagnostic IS 22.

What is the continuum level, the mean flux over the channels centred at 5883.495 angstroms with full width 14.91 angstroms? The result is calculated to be 82.4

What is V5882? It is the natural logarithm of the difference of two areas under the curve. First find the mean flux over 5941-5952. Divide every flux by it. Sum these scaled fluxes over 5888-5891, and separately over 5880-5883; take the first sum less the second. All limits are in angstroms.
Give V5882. -1.63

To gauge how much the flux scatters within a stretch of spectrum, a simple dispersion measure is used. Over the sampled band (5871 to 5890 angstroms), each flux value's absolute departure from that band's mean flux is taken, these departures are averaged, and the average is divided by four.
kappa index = 4.2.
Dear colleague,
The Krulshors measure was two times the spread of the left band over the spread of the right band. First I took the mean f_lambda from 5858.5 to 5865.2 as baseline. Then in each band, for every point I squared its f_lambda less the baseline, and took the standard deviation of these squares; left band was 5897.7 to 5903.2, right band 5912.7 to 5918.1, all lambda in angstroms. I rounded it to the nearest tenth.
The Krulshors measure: 2.4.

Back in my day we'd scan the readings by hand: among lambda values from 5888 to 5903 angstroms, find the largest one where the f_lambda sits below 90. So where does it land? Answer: 5901.13 angstroms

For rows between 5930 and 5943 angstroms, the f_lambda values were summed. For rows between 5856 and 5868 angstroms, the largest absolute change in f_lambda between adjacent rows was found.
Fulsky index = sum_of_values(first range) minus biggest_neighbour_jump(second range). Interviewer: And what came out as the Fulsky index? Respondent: 670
